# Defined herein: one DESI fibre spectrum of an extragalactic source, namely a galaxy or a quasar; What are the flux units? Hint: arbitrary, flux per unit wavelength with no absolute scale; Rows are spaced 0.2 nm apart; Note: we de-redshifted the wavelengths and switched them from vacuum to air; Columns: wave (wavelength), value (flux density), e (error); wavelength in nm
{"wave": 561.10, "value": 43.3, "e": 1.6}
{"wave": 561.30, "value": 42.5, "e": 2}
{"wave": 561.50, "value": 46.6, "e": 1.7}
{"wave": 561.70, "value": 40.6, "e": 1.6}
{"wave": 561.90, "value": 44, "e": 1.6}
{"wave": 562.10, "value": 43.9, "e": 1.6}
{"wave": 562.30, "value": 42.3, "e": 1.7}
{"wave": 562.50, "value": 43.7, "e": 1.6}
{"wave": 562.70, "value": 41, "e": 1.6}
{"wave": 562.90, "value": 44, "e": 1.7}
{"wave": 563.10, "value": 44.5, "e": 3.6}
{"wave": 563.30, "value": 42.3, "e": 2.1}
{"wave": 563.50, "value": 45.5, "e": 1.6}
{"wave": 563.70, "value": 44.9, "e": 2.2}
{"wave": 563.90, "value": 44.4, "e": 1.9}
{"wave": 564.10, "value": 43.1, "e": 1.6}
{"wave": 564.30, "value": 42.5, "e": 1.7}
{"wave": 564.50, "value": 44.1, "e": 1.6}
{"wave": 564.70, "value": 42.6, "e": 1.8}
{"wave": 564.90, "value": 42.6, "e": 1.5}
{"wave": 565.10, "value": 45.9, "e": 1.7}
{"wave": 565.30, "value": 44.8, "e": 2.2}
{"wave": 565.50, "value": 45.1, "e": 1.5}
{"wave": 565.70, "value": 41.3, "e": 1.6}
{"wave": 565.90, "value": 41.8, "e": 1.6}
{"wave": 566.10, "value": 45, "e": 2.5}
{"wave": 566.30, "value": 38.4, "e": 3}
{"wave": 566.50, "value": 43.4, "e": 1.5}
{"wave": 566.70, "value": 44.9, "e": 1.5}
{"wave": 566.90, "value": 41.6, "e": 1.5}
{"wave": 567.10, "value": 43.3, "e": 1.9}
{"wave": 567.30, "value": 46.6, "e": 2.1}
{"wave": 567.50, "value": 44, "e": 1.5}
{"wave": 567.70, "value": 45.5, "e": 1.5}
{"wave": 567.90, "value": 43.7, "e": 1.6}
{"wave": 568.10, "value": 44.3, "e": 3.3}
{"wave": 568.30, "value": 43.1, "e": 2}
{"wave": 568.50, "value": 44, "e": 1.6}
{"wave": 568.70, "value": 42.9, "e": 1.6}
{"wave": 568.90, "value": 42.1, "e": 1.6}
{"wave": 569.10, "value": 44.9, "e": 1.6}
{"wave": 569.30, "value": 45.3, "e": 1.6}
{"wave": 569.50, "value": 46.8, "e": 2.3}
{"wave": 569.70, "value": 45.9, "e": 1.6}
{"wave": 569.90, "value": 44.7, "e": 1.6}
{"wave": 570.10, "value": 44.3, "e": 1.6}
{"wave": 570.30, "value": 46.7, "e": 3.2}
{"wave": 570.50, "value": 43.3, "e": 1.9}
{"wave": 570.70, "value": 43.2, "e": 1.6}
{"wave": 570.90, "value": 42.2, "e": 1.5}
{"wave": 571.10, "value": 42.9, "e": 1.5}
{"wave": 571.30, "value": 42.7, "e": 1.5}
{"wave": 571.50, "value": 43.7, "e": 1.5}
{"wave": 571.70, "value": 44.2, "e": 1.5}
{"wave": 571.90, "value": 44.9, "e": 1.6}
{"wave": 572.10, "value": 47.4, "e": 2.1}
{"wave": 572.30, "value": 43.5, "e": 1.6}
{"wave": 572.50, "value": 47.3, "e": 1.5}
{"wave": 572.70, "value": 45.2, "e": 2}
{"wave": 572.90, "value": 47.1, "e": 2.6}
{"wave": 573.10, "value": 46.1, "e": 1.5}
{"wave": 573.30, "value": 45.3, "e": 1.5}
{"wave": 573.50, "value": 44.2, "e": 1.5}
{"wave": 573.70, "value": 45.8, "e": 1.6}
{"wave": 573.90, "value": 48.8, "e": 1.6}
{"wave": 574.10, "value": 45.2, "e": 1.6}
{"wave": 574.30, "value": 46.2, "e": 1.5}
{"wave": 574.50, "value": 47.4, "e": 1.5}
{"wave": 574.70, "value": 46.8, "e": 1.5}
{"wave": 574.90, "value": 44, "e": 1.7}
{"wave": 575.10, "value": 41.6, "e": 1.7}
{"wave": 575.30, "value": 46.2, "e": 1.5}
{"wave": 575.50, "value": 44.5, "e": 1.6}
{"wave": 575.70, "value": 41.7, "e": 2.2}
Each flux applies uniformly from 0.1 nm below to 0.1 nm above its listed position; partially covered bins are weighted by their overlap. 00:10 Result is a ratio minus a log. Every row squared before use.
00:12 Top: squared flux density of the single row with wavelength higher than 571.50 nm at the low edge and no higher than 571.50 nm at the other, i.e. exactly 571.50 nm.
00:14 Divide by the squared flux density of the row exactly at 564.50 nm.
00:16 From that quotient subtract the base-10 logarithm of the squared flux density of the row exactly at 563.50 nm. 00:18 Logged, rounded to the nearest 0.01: -2.33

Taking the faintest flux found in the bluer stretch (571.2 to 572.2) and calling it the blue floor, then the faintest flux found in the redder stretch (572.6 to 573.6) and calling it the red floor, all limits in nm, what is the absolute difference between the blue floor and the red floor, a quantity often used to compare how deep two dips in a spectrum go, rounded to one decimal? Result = 1.5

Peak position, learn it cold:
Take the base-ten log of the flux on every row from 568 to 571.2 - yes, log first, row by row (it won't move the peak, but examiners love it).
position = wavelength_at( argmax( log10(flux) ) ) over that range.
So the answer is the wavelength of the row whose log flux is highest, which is 569.50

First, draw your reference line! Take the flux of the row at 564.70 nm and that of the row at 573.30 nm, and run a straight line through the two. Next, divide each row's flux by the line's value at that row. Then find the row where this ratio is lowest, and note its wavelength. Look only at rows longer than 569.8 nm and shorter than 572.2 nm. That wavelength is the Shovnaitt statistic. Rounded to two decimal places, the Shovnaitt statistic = 570.90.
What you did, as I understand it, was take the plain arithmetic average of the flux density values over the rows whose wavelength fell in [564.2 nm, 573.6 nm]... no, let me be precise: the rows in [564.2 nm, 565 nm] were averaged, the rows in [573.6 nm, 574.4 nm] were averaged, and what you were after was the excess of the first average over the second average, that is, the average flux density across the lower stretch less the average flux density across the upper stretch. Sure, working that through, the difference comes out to -3.55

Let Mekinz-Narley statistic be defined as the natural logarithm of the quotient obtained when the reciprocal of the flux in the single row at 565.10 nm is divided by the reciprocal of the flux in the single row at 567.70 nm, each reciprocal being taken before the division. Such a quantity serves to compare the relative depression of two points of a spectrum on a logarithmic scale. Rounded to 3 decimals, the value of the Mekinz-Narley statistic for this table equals -0.009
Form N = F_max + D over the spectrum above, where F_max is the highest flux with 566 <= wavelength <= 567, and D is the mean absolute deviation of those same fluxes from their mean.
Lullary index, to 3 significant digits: 47.1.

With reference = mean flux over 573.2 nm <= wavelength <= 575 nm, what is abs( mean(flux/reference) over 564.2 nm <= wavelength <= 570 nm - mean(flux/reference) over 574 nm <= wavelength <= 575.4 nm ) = 0.033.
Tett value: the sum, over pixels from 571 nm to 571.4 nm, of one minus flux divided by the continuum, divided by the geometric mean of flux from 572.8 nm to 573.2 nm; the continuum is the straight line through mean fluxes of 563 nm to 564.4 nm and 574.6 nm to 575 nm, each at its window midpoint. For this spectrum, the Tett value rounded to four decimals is 0.0020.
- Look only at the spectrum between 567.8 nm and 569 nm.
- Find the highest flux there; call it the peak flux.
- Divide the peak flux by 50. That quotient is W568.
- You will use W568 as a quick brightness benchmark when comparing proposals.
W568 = 0.89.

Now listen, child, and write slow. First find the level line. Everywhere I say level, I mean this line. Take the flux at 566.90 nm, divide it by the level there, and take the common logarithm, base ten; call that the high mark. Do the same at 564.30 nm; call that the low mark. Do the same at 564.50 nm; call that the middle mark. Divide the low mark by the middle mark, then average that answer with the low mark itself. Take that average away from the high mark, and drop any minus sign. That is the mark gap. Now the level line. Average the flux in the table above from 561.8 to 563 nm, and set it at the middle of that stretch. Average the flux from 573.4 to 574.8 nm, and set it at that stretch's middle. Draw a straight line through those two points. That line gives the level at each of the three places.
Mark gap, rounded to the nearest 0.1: 1.6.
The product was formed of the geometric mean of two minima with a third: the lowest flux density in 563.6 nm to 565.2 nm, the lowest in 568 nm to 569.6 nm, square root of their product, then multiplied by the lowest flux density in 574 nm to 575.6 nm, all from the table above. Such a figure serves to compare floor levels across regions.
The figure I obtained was 1760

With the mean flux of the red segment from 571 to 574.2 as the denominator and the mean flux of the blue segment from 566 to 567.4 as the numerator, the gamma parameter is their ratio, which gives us 0.96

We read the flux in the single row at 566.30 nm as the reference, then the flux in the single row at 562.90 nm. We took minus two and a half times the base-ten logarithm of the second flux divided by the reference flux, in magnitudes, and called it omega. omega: -0.15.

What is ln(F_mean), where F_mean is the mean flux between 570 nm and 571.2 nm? 3.78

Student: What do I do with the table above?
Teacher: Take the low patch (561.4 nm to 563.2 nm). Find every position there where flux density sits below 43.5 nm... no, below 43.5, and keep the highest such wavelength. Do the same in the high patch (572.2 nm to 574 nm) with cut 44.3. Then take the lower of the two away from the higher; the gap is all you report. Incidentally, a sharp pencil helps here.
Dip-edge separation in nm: 10.80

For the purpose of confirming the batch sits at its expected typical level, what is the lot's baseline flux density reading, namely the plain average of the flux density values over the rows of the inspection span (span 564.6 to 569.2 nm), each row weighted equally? 43.6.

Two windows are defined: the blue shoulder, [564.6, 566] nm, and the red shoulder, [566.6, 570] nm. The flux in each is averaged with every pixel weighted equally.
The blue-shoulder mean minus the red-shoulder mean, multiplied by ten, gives -8.9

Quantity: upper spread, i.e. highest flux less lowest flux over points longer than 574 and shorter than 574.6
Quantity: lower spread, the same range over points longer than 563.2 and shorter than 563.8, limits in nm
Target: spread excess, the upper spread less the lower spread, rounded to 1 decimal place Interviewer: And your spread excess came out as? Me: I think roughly -1.0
